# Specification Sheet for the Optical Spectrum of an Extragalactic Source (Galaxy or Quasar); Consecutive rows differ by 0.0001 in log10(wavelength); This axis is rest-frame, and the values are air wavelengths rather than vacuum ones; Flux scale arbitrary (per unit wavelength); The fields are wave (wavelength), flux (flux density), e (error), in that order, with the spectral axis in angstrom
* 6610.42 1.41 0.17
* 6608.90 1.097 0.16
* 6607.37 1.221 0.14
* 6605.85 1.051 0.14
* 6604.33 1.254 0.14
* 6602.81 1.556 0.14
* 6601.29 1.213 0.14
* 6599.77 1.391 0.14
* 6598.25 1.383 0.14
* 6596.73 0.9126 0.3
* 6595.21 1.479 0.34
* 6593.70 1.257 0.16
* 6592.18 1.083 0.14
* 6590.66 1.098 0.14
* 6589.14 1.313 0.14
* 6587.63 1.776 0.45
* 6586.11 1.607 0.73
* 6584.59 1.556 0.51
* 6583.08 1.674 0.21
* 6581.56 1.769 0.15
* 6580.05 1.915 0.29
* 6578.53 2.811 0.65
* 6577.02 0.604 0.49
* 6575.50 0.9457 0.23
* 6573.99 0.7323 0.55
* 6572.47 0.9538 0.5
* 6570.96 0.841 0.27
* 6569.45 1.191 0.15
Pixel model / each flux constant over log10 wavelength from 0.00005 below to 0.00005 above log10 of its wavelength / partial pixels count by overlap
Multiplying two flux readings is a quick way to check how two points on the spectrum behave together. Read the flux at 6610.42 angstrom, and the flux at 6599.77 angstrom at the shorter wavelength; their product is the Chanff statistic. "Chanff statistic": 1.96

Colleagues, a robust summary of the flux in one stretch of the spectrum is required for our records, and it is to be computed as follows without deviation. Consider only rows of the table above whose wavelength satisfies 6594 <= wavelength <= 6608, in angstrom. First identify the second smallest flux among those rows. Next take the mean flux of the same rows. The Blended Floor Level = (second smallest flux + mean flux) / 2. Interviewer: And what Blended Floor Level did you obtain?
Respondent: 1.16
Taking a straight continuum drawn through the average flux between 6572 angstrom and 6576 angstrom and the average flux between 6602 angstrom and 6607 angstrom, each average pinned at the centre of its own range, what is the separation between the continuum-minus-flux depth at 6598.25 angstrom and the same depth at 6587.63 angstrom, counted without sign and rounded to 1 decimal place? 0.5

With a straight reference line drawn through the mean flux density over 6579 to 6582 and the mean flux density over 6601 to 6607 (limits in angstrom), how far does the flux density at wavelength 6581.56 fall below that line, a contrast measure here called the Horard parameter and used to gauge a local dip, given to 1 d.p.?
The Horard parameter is 0.1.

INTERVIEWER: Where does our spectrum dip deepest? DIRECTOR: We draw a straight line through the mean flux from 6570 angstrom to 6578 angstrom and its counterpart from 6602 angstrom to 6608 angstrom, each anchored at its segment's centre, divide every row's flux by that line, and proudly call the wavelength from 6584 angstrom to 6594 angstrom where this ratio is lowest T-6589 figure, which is 6592.18 angstrom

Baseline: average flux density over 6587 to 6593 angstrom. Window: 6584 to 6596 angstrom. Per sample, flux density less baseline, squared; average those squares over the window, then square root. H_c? 0.25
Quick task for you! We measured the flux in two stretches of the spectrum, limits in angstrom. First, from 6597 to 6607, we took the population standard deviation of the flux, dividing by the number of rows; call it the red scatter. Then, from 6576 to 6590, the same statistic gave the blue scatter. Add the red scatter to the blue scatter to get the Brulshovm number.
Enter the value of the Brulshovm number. 0.70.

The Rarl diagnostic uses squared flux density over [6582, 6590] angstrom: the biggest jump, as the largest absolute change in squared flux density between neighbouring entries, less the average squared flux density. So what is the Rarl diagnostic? -1.1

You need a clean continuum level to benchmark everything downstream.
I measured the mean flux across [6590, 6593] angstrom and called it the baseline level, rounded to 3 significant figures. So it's 1.09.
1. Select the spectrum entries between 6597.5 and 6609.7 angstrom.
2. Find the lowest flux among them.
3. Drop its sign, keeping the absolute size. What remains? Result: 1.05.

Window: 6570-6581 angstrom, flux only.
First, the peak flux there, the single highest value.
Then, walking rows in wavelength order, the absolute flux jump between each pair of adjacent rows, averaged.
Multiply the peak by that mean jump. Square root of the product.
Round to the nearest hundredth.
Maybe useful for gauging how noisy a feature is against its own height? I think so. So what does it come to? 1.37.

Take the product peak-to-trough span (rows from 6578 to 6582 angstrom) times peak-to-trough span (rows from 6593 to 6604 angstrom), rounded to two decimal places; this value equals 0.67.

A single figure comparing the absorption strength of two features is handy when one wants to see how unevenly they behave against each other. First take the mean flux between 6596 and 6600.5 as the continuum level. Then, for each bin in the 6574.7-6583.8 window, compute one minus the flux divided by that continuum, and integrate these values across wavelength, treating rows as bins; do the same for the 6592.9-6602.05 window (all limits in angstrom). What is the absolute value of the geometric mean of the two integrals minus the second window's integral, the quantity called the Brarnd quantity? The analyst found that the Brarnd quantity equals 1.3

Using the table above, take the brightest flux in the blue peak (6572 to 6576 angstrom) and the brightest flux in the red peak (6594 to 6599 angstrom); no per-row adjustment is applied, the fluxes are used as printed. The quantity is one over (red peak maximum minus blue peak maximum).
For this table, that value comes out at 1.9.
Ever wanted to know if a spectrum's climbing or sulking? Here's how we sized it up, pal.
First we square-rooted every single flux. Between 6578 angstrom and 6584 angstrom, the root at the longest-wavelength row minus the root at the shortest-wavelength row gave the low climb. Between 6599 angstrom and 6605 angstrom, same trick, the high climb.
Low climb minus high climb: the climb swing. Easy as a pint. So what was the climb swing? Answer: -0.32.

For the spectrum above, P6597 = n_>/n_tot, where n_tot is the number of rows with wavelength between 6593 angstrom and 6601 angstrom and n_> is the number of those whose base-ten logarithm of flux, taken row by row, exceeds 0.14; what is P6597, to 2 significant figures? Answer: 0.60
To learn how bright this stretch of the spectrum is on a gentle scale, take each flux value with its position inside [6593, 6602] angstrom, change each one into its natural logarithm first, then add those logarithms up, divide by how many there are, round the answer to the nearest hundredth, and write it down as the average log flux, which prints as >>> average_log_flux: 0.23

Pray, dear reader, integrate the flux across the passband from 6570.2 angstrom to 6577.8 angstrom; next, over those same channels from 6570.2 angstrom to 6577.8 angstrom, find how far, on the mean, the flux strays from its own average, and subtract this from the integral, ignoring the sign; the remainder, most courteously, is 6.1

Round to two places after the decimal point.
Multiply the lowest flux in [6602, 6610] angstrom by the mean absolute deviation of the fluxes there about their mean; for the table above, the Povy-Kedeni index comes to 0.14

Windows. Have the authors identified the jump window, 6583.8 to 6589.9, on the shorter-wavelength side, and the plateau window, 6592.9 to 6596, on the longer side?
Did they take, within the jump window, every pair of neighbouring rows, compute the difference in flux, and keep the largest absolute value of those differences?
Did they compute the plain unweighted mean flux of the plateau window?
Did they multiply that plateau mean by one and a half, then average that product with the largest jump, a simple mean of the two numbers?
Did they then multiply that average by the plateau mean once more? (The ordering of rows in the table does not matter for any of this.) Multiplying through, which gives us 1.7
